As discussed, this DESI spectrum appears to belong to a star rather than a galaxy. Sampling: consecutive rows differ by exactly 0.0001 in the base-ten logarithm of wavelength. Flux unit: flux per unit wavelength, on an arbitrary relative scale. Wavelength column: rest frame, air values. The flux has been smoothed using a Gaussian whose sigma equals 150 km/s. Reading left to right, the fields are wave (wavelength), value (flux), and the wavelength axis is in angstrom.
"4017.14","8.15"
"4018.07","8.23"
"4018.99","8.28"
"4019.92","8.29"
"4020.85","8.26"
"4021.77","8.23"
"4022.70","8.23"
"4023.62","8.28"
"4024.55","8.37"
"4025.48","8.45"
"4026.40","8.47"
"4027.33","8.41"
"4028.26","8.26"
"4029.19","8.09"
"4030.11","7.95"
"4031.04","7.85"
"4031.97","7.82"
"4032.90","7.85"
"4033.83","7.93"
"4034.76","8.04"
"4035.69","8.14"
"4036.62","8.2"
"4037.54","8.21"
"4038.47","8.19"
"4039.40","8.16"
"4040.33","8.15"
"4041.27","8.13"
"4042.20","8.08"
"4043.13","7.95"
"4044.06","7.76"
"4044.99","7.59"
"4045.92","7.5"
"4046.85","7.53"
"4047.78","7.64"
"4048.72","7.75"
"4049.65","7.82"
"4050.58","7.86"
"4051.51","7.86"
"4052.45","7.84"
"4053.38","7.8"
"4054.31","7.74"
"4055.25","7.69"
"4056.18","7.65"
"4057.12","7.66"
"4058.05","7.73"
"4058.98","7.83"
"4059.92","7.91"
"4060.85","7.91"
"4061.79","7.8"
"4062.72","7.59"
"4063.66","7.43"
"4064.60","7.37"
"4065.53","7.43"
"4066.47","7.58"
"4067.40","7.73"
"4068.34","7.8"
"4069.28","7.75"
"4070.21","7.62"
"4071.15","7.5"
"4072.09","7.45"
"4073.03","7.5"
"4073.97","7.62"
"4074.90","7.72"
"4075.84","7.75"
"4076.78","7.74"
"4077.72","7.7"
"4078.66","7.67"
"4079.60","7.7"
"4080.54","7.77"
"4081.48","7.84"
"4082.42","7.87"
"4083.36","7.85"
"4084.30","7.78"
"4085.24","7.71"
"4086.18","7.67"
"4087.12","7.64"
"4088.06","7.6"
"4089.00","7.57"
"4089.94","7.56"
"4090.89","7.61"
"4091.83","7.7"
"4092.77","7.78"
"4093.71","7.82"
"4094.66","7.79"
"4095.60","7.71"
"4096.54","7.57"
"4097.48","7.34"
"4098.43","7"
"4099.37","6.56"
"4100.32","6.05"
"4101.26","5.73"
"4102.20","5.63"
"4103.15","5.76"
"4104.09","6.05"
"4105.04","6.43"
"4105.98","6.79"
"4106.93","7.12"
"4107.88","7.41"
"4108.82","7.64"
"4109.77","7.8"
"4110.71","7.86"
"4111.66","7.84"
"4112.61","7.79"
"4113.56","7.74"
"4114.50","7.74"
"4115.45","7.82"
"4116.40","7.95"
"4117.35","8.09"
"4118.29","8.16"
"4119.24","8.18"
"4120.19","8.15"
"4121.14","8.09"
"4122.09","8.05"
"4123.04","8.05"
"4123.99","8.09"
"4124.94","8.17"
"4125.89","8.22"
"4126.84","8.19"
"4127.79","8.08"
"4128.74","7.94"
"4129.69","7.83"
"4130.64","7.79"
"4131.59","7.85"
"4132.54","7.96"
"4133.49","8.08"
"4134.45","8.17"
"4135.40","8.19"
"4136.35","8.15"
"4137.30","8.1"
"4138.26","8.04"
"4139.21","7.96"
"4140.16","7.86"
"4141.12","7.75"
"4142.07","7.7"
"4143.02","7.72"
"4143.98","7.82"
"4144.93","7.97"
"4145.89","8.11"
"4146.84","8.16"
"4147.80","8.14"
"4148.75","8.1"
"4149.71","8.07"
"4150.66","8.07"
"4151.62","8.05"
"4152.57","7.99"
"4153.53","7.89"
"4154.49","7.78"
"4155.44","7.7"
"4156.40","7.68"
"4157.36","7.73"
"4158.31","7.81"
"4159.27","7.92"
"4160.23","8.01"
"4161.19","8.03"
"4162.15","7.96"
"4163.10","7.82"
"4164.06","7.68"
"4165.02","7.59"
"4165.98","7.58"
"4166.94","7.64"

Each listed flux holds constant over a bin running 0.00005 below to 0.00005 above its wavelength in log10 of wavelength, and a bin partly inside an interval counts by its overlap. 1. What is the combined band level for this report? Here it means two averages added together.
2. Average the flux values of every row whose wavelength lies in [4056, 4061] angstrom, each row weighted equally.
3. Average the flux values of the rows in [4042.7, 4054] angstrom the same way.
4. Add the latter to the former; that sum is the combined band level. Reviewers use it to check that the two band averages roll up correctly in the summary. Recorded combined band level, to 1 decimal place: 15.5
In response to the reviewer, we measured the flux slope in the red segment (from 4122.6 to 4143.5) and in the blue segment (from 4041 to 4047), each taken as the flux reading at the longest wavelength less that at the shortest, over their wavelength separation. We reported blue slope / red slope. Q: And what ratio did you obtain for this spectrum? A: 6.5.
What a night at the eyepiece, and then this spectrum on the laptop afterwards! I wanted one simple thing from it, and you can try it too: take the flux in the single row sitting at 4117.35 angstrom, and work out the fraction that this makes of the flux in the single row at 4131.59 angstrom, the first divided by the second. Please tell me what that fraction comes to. 1.03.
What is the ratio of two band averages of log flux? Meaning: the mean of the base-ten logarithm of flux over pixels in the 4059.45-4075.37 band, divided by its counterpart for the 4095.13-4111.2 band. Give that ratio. 1.059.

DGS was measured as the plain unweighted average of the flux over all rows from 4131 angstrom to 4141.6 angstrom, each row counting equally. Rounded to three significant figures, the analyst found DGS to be 8.01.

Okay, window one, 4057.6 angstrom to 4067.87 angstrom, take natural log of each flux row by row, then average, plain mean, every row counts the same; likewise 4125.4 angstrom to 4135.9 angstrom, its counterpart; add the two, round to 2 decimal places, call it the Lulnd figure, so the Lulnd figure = 4.12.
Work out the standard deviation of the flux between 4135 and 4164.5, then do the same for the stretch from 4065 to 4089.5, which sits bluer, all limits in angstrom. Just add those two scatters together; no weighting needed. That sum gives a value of 0.28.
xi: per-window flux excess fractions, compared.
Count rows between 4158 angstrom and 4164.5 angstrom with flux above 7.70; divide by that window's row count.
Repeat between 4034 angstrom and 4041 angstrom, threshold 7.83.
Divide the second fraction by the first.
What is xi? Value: 1.2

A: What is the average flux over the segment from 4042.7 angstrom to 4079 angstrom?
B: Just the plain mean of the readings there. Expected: 7.69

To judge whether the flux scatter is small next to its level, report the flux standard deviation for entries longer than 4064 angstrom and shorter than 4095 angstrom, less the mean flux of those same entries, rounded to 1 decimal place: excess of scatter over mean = -7.5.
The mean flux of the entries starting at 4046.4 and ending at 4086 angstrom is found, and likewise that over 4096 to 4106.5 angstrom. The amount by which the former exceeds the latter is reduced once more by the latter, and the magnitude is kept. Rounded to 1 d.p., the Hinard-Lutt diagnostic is 5.2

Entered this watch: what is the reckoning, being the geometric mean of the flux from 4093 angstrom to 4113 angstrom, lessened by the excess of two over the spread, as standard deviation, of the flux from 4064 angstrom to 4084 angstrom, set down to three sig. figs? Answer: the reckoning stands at 5.13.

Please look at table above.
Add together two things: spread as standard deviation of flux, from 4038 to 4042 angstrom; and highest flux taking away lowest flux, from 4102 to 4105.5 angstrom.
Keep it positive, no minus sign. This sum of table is 0.8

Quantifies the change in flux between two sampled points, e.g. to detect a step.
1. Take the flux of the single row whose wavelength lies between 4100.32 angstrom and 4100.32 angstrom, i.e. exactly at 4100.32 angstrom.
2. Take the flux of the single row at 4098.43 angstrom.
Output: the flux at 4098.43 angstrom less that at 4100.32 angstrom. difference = 0.95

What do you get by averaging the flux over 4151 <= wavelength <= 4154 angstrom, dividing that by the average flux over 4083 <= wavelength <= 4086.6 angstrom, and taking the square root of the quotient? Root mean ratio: 1.014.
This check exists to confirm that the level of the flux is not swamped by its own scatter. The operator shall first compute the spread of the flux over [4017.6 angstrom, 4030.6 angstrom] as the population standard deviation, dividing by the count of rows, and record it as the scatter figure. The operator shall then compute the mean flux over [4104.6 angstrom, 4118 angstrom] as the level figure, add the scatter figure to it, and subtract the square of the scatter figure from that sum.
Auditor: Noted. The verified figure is 7.7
